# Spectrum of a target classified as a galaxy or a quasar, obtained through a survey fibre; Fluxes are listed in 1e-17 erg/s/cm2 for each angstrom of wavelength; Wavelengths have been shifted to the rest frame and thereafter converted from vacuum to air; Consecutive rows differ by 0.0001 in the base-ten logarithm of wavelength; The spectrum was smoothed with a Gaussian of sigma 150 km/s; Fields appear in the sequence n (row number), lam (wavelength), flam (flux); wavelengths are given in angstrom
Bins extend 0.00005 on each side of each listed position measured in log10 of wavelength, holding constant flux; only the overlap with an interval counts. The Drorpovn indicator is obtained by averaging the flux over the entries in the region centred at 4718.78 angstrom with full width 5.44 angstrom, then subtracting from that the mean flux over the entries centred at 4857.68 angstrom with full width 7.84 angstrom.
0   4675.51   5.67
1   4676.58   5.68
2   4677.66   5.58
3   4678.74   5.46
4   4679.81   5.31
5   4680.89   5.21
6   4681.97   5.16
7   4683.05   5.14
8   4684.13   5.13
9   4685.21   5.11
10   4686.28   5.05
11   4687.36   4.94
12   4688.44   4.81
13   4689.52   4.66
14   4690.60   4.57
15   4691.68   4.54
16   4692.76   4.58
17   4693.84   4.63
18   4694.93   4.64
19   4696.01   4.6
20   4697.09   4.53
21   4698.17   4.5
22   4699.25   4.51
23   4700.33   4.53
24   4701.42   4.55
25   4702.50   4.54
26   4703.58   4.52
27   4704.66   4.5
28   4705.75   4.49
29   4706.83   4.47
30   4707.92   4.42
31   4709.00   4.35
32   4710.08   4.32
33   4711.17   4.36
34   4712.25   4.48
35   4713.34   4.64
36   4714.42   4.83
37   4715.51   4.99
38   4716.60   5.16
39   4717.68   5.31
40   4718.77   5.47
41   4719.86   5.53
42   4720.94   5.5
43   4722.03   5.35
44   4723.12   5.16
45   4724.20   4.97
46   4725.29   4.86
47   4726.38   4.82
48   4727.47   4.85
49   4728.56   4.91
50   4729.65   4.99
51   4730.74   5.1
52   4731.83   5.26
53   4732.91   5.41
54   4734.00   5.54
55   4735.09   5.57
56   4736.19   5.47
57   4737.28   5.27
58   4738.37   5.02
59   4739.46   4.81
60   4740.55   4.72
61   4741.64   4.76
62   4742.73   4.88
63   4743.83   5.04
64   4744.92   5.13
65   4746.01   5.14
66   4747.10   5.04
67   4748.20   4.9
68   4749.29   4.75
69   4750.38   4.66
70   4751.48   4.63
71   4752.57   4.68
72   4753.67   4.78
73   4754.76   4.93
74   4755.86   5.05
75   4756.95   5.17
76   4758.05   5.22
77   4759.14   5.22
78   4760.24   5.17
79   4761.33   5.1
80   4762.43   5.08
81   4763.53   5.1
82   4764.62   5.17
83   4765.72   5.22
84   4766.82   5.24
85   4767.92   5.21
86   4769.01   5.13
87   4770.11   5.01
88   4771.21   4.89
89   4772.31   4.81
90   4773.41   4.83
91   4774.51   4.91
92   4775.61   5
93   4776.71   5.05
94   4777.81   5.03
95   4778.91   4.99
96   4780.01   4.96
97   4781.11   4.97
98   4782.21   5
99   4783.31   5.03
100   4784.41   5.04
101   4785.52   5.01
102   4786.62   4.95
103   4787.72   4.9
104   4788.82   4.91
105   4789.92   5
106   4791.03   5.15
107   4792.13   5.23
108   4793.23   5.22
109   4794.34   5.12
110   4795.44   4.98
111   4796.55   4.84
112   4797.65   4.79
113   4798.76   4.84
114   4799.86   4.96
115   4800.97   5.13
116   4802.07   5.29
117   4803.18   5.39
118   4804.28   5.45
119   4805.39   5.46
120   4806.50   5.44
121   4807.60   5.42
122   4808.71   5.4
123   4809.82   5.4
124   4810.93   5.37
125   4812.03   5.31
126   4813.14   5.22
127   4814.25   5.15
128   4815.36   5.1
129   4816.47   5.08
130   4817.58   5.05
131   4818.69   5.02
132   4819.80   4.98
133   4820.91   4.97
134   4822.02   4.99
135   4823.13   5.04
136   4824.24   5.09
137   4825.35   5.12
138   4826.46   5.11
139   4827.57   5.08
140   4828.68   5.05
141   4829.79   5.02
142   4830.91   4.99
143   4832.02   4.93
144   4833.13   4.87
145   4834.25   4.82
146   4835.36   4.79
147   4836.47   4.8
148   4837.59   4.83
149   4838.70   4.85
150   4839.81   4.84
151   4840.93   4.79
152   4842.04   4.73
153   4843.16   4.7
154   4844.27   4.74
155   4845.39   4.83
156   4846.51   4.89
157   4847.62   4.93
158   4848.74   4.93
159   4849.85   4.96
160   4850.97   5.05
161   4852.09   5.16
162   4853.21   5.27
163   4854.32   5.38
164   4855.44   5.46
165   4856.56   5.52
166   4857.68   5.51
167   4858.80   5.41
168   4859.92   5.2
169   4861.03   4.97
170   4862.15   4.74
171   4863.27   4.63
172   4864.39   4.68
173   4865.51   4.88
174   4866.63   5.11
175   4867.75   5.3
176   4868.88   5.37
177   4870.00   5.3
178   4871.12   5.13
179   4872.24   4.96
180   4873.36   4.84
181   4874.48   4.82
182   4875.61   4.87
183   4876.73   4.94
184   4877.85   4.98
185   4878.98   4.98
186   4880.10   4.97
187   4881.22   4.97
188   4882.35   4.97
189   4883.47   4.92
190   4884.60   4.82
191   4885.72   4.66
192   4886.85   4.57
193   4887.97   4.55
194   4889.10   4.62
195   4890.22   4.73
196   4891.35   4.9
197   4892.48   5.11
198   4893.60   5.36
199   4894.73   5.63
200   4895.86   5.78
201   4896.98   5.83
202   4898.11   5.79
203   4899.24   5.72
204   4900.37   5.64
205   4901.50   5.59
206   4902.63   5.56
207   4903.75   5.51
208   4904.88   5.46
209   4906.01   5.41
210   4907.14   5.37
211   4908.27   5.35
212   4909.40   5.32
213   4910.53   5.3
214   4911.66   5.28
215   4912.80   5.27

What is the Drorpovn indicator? 0.0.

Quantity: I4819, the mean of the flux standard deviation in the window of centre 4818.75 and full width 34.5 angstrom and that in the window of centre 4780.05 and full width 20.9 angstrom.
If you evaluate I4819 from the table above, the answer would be 0.13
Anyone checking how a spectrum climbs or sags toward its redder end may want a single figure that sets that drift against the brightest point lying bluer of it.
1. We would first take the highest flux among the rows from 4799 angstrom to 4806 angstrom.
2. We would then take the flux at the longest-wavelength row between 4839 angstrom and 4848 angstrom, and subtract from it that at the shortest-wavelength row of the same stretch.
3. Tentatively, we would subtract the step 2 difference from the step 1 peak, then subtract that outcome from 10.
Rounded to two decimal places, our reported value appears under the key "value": 4.63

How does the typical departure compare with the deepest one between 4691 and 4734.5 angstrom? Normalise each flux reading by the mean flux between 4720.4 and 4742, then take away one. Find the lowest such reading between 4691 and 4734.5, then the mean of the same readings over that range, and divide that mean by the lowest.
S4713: 0.4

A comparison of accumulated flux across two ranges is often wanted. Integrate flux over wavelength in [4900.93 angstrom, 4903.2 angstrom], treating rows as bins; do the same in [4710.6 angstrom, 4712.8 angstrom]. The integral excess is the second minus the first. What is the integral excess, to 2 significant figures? -3.0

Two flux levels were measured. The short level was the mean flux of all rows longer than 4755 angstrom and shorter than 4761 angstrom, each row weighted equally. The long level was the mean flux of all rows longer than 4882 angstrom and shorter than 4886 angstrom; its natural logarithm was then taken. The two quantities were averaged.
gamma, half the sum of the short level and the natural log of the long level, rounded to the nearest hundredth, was 3.37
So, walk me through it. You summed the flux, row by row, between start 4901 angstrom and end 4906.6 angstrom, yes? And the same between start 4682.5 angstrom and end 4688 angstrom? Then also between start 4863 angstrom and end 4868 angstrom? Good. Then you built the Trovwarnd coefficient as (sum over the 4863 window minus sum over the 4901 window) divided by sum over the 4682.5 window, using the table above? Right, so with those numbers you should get -0.12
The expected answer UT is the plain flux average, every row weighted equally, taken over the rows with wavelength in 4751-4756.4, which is 4.8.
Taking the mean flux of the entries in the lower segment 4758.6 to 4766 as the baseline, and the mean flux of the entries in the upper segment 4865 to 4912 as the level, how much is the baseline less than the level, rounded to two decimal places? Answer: 0.02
